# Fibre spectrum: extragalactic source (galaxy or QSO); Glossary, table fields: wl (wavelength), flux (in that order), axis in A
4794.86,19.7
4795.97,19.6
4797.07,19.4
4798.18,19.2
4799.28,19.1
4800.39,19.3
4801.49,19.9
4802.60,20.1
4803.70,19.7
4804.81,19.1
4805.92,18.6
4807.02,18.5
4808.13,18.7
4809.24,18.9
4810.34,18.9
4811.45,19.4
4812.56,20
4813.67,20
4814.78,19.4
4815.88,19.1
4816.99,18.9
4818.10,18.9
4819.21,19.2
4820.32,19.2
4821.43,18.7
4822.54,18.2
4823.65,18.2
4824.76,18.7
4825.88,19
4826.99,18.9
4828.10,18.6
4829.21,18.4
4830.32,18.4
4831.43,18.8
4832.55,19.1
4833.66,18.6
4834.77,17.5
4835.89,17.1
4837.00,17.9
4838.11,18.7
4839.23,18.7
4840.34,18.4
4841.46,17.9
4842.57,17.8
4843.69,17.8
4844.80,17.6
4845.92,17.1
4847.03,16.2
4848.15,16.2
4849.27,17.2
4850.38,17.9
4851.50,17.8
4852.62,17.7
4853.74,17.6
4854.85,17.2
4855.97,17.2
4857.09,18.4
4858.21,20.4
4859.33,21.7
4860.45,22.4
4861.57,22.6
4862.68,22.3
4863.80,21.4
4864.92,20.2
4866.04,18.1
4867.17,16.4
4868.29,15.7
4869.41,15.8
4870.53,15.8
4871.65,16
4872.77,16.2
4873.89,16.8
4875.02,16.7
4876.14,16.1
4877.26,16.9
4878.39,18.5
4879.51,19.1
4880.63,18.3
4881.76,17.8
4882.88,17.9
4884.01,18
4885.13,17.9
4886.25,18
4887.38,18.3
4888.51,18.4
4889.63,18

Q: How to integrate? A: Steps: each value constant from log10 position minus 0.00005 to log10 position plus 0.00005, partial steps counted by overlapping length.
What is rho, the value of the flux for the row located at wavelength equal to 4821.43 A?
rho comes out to 18.7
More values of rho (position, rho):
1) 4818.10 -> 18.9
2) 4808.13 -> 18.7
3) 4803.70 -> 19.7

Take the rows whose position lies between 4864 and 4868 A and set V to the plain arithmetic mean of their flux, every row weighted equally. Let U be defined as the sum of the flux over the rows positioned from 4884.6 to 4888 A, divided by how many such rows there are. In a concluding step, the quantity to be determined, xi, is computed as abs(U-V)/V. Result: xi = 0.01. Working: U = 18.1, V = 18.2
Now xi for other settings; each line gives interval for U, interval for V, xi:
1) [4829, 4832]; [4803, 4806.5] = 0.03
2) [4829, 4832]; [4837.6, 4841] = 0.00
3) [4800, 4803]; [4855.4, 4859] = 0.06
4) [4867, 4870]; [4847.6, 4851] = 0.07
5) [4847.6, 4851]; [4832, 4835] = 0.07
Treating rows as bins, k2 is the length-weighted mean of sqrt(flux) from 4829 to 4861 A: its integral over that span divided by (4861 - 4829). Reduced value 4.262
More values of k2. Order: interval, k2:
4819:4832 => 4.320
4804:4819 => 4.372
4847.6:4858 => 4.189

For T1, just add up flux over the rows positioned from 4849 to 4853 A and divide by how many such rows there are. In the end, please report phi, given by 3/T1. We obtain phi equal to 0.170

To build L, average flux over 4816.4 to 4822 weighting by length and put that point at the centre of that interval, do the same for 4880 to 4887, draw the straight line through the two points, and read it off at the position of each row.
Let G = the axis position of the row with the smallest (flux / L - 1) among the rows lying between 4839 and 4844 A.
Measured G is 4842.57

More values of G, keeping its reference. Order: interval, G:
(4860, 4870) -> 4868.29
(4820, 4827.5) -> 4822.54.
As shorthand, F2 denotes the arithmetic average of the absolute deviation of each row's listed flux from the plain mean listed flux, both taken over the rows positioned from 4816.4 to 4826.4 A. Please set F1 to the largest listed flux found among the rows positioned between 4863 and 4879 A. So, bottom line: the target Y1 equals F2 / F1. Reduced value 0.014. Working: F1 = 21.4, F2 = 0.29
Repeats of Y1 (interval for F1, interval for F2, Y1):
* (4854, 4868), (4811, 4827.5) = 0.017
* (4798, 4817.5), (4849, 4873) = 0.099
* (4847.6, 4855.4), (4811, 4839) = 0.027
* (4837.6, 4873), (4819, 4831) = 0.013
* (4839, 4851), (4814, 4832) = 0.015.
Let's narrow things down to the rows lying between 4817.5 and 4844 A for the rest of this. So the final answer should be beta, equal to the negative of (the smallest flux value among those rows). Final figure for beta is -17.1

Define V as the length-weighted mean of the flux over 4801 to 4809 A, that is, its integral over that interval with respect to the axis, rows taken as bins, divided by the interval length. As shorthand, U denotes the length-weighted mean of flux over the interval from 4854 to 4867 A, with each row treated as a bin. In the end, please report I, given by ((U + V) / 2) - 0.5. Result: 19.1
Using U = 20.0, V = 19.2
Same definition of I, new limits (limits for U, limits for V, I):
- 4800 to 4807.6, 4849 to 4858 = 18.0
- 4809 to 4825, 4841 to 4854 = 17.7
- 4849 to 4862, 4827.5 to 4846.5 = 18.1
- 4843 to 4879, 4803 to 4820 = 18.1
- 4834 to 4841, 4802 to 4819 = 18.1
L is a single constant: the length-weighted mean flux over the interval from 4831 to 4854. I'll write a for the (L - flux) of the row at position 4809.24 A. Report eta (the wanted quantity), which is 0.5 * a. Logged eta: -0.6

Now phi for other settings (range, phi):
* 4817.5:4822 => 0.158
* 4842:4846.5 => 0.171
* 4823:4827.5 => 0.160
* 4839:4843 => 0.165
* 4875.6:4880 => 0.170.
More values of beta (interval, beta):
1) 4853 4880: -15.7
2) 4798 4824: -18.2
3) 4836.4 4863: -16.2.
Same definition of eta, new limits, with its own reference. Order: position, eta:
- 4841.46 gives -0.1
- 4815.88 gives -0.7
